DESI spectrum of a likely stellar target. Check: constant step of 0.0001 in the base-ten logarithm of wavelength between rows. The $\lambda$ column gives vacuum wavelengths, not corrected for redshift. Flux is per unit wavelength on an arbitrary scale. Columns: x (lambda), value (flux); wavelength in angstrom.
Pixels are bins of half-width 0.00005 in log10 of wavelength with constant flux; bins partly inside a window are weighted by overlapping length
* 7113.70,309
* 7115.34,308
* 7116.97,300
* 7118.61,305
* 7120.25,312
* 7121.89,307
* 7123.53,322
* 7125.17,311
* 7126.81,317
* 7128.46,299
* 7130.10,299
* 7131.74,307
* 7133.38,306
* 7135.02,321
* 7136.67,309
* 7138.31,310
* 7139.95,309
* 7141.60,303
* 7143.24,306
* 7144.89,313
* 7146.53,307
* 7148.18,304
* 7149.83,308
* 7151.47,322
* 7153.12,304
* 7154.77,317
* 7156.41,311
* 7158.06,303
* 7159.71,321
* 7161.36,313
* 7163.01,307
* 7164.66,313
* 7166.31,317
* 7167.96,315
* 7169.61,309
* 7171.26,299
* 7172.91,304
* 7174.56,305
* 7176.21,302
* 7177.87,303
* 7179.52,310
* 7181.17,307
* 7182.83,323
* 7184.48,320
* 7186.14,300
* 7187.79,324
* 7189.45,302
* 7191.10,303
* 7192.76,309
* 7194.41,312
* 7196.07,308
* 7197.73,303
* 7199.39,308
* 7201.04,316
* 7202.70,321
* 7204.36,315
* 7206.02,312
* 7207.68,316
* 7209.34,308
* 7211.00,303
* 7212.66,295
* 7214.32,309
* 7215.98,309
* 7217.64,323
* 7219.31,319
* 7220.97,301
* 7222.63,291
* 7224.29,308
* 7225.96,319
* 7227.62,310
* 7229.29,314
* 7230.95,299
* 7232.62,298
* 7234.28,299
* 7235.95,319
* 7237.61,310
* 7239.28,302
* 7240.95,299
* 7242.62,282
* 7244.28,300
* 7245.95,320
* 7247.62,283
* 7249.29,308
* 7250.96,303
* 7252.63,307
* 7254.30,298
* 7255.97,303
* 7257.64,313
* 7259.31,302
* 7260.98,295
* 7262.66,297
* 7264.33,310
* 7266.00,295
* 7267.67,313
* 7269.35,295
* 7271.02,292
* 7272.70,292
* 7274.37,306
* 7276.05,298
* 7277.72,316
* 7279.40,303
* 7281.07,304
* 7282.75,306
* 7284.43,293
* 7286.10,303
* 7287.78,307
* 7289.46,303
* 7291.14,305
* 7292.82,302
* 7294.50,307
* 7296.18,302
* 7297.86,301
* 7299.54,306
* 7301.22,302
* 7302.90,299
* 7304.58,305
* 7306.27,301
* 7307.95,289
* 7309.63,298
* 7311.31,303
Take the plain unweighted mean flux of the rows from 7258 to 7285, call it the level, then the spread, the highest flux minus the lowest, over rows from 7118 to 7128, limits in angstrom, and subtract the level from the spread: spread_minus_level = -284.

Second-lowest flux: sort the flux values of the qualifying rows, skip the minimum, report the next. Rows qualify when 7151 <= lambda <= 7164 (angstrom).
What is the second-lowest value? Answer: 304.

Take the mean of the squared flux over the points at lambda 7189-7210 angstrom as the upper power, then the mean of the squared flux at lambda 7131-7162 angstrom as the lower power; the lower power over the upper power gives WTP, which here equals 1.00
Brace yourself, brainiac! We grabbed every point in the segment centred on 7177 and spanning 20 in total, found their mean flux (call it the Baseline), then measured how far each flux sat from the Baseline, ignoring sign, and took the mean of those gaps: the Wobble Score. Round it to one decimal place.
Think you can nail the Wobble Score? 6.1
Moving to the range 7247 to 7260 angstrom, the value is 5.8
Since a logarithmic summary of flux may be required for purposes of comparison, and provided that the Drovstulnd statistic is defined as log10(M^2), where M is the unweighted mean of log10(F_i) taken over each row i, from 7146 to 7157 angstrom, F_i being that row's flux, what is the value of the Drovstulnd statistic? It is 0.793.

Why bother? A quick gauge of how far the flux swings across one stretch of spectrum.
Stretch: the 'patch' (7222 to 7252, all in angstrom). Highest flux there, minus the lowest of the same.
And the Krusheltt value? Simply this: 38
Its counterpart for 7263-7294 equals 24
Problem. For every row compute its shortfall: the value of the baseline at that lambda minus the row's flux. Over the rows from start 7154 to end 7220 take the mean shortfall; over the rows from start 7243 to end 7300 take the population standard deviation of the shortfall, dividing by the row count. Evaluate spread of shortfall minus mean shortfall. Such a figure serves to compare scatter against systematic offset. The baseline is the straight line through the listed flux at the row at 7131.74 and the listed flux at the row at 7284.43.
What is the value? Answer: 16.0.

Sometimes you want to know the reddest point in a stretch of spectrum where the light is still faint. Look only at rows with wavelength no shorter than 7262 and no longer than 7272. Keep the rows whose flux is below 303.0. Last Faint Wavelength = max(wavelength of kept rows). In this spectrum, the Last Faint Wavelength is 7271.02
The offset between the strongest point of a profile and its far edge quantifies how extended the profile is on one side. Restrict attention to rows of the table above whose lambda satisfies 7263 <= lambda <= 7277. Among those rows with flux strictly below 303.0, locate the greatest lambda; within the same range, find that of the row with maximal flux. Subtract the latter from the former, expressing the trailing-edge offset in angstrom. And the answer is 8.4 angstrom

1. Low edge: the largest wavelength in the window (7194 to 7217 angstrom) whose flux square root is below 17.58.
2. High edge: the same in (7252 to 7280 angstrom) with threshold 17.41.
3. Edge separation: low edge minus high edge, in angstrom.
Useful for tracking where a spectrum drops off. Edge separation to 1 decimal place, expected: -63.4 angstrom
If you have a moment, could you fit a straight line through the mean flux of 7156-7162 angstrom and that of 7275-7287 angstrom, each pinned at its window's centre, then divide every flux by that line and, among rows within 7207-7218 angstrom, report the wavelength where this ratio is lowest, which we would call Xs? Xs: 7212.66 angstrom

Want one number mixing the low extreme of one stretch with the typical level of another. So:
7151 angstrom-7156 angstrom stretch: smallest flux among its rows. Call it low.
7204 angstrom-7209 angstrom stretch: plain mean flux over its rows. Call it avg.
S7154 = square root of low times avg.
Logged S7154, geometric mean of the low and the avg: 309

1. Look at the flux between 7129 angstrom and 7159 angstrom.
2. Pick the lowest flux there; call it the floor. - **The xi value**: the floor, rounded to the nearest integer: 299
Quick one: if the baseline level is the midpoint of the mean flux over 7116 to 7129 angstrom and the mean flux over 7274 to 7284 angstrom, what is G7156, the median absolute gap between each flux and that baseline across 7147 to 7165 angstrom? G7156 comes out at 4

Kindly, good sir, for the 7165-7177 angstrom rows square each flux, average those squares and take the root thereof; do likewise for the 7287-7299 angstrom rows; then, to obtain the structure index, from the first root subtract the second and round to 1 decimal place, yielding 3.5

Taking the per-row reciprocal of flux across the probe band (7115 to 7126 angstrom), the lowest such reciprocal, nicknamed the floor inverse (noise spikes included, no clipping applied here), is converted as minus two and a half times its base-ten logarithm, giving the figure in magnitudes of 6.27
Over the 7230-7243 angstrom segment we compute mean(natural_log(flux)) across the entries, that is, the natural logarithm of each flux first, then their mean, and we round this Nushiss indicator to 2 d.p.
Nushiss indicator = 5.71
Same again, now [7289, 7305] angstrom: 5.71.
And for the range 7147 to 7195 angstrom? 5.74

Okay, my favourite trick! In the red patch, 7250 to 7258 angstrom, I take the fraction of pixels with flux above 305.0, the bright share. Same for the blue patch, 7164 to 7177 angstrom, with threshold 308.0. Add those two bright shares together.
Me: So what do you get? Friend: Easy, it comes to 0.90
